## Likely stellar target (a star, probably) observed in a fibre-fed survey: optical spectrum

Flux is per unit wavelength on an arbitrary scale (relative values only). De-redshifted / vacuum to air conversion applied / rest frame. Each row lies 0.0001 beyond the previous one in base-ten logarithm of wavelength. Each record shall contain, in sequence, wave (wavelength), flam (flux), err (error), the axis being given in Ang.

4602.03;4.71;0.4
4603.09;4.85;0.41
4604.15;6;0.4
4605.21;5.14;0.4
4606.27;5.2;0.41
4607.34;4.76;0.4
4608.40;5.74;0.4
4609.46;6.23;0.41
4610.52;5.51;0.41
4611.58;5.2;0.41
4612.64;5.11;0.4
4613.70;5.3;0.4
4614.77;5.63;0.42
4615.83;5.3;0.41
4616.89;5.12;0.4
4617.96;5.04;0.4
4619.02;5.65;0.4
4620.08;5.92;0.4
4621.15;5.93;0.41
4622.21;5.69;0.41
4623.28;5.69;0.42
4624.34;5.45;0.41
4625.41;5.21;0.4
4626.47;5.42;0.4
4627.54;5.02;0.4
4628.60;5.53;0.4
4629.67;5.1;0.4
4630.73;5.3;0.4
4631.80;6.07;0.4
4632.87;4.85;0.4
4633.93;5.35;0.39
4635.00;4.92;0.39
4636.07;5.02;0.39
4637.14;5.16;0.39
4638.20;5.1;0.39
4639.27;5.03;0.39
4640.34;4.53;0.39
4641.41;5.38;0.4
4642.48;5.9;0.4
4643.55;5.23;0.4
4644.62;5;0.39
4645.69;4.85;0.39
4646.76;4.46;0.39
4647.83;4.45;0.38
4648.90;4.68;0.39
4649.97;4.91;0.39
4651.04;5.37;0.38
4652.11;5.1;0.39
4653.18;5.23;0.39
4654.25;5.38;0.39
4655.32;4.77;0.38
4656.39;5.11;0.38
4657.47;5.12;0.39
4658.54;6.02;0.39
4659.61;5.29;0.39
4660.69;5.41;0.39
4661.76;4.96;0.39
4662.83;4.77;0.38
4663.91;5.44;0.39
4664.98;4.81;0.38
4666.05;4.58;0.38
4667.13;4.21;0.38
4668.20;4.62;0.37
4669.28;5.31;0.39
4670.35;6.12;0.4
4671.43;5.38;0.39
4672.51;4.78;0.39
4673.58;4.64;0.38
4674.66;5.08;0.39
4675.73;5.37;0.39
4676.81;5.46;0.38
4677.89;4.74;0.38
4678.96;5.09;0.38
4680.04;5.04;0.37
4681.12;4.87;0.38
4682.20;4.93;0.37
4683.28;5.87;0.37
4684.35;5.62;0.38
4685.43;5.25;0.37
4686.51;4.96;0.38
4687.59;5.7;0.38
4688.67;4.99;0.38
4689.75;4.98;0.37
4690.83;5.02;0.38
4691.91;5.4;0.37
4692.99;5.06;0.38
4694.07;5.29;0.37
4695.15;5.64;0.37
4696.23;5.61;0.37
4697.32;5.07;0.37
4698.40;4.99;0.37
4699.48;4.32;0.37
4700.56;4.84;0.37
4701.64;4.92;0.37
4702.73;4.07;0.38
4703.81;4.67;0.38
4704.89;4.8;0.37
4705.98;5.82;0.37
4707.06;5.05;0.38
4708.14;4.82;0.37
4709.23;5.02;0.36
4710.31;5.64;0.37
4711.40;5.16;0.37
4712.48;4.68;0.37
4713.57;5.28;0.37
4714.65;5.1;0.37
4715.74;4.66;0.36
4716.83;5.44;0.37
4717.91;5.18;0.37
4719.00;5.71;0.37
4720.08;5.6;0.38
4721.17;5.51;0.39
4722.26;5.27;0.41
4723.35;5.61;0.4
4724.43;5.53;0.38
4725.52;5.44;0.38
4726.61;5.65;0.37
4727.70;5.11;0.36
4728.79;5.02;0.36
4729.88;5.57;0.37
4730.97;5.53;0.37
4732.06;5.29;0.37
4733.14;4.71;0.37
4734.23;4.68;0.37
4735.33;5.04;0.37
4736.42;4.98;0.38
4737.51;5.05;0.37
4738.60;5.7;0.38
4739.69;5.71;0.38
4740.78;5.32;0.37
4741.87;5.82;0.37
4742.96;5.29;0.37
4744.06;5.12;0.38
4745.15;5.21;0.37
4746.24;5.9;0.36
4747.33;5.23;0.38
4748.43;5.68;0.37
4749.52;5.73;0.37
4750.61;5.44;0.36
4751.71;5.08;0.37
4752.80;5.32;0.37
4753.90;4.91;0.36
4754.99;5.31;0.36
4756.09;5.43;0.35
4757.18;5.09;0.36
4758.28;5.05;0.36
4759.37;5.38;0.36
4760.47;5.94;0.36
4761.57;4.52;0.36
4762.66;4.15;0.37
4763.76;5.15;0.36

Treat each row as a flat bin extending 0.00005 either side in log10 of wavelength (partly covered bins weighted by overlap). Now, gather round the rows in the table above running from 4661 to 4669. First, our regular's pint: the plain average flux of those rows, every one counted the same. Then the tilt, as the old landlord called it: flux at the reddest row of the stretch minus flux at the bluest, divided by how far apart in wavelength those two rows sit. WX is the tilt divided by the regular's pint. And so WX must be -0.011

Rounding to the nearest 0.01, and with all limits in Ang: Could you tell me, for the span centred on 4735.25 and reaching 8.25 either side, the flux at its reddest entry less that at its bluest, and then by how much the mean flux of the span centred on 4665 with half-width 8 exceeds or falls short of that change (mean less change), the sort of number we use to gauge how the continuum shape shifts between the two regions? 4.94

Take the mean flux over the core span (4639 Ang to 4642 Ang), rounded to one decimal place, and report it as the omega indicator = 5.0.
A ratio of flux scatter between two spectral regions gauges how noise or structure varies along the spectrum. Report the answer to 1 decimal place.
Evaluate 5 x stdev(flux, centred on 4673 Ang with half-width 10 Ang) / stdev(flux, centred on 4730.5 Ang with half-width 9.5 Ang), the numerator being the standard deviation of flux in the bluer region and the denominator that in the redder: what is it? 6.6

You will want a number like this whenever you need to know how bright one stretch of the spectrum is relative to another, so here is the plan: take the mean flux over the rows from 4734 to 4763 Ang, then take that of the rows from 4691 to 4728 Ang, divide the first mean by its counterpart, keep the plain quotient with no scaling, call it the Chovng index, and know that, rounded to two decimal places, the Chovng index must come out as 1.02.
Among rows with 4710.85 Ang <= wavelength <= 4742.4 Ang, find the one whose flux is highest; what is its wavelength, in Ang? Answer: 4741.87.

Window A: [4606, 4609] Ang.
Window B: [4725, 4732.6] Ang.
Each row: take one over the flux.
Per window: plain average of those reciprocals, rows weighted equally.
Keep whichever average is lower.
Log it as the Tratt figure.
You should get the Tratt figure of 0.186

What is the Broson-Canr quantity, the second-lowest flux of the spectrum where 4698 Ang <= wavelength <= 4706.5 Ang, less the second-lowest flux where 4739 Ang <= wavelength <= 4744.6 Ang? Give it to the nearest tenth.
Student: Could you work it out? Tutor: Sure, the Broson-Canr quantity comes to -1.0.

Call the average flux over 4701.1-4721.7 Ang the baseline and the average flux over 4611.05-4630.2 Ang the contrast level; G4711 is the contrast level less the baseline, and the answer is 0.29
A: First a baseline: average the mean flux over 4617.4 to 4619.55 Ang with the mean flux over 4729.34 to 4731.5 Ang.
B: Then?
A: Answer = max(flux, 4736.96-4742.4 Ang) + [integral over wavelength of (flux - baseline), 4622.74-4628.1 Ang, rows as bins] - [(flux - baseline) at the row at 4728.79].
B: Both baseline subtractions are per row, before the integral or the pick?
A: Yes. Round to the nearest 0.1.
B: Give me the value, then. 5.8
